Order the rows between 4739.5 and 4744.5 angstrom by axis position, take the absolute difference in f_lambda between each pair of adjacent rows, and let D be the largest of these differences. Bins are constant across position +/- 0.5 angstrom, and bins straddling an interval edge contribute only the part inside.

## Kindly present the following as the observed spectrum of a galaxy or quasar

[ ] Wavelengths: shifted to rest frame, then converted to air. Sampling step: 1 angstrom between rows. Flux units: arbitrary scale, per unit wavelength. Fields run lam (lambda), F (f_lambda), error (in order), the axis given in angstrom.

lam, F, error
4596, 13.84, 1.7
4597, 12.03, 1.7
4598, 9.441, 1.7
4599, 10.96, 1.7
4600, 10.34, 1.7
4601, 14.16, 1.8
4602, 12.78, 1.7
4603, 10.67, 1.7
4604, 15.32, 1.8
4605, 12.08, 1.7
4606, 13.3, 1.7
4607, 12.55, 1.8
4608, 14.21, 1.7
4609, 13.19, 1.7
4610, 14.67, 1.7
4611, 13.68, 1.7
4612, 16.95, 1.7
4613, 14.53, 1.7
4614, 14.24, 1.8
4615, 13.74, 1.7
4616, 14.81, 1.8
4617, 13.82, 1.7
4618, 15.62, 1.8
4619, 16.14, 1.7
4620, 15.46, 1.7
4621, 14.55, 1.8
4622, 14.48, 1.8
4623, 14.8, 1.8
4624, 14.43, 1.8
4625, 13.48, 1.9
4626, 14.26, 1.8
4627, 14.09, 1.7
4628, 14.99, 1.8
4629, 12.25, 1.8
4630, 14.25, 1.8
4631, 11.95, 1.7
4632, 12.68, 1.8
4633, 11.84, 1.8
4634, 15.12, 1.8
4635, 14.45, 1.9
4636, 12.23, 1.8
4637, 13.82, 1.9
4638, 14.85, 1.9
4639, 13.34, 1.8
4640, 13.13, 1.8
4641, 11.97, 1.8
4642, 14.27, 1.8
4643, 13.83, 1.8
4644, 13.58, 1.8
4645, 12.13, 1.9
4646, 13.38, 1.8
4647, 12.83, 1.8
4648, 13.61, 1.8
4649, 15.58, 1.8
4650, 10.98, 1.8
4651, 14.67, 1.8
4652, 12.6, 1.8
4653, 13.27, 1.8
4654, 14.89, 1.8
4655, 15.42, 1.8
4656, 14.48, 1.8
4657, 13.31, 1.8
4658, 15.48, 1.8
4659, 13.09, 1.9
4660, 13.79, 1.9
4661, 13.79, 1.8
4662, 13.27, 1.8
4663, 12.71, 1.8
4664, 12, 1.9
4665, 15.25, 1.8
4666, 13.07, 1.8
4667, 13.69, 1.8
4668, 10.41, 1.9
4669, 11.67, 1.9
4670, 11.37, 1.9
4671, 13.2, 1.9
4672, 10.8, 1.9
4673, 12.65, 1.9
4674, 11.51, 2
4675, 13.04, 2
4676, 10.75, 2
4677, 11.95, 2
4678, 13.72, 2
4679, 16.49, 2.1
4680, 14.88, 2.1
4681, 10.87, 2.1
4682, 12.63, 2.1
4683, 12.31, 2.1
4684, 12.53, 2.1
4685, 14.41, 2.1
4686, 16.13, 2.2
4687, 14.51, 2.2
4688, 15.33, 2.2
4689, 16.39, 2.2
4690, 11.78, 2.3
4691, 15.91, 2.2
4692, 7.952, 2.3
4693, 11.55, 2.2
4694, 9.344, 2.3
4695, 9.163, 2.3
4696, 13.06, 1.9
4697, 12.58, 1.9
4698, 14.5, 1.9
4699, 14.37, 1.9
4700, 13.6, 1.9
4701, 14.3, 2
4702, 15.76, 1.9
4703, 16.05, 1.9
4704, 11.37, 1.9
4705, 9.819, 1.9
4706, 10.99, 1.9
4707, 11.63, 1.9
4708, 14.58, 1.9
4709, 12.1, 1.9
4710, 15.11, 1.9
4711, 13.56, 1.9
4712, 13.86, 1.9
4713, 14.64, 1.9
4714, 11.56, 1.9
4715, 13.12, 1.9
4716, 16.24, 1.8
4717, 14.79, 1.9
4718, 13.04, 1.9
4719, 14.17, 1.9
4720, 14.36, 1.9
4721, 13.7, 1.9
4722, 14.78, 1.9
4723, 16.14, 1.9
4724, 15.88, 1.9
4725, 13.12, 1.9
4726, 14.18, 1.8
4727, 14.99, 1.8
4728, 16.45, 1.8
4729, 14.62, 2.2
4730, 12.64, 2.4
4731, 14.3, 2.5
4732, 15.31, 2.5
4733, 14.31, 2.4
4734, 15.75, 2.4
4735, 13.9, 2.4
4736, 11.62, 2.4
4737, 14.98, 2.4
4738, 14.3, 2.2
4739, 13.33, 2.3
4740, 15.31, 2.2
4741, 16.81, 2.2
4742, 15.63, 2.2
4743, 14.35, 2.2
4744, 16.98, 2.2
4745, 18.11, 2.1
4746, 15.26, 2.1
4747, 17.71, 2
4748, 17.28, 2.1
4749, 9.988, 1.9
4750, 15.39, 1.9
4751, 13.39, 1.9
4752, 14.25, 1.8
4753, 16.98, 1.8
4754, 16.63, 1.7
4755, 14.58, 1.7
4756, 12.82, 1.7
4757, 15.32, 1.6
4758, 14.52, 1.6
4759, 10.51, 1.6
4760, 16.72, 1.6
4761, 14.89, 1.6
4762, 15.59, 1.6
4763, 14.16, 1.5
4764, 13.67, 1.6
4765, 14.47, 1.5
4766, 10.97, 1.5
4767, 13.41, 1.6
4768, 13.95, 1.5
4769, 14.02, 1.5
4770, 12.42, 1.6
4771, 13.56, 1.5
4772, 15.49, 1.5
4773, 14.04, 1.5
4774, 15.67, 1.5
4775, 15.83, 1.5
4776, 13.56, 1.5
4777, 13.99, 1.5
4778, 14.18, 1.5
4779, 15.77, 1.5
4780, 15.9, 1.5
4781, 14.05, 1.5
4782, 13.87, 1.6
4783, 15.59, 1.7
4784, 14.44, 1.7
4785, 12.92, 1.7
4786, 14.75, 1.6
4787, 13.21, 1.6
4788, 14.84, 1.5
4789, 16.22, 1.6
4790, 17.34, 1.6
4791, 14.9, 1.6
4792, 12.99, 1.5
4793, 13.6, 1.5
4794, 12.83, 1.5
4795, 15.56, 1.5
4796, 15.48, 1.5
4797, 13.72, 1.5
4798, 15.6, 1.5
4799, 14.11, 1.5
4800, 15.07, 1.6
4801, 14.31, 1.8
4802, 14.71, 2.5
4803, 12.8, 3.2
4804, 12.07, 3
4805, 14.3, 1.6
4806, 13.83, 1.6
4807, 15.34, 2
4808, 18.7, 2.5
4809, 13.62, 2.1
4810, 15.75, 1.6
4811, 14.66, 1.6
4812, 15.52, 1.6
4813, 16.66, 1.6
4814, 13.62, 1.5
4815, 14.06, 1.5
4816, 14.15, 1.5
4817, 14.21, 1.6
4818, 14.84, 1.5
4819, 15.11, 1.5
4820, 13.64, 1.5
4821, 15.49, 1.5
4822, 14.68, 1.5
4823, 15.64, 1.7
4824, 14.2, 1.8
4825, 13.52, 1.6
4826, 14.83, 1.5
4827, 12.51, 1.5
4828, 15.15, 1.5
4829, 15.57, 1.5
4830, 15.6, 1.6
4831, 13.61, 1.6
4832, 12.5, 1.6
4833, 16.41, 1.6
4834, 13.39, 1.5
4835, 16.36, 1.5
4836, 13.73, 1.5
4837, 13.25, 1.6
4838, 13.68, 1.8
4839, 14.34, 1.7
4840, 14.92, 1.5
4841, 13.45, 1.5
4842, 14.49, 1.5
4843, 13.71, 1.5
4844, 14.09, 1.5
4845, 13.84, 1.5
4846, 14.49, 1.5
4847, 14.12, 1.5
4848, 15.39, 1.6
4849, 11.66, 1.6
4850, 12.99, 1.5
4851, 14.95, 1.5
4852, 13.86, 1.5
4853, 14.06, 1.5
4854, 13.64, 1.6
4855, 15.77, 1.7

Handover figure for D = 2.63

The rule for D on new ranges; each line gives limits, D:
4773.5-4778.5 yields 2.27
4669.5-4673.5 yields 2.40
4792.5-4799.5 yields 2.73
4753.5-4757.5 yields 2.50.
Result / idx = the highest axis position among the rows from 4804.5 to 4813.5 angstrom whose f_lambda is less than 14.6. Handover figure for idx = 4809 angstrom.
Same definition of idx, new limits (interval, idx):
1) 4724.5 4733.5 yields 4733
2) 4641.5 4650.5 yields 4650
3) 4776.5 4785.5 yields 4785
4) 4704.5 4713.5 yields 4712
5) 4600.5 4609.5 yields 4609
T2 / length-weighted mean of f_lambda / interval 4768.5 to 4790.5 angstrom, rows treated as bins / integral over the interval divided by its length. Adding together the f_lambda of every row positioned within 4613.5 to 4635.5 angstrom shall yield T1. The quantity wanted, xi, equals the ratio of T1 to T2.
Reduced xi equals 21.3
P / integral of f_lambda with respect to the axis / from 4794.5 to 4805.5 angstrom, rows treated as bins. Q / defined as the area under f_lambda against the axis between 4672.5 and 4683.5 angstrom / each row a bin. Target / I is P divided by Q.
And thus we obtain 1.12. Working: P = 158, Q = 141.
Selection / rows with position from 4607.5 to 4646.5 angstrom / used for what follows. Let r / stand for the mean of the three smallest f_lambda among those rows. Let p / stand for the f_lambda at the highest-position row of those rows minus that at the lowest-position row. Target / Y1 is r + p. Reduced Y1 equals 11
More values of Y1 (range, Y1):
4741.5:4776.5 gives 8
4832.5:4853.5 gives 10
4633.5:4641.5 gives 9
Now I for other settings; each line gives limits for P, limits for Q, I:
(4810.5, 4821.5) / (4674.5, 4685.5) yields 1.13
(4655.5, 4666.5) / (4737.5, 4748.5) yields 0.86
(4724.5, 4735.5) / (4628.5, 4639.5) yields 1.09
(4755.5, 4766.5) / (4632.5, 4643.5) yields 1.03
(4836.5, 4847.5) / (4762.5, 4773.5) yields 1.03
